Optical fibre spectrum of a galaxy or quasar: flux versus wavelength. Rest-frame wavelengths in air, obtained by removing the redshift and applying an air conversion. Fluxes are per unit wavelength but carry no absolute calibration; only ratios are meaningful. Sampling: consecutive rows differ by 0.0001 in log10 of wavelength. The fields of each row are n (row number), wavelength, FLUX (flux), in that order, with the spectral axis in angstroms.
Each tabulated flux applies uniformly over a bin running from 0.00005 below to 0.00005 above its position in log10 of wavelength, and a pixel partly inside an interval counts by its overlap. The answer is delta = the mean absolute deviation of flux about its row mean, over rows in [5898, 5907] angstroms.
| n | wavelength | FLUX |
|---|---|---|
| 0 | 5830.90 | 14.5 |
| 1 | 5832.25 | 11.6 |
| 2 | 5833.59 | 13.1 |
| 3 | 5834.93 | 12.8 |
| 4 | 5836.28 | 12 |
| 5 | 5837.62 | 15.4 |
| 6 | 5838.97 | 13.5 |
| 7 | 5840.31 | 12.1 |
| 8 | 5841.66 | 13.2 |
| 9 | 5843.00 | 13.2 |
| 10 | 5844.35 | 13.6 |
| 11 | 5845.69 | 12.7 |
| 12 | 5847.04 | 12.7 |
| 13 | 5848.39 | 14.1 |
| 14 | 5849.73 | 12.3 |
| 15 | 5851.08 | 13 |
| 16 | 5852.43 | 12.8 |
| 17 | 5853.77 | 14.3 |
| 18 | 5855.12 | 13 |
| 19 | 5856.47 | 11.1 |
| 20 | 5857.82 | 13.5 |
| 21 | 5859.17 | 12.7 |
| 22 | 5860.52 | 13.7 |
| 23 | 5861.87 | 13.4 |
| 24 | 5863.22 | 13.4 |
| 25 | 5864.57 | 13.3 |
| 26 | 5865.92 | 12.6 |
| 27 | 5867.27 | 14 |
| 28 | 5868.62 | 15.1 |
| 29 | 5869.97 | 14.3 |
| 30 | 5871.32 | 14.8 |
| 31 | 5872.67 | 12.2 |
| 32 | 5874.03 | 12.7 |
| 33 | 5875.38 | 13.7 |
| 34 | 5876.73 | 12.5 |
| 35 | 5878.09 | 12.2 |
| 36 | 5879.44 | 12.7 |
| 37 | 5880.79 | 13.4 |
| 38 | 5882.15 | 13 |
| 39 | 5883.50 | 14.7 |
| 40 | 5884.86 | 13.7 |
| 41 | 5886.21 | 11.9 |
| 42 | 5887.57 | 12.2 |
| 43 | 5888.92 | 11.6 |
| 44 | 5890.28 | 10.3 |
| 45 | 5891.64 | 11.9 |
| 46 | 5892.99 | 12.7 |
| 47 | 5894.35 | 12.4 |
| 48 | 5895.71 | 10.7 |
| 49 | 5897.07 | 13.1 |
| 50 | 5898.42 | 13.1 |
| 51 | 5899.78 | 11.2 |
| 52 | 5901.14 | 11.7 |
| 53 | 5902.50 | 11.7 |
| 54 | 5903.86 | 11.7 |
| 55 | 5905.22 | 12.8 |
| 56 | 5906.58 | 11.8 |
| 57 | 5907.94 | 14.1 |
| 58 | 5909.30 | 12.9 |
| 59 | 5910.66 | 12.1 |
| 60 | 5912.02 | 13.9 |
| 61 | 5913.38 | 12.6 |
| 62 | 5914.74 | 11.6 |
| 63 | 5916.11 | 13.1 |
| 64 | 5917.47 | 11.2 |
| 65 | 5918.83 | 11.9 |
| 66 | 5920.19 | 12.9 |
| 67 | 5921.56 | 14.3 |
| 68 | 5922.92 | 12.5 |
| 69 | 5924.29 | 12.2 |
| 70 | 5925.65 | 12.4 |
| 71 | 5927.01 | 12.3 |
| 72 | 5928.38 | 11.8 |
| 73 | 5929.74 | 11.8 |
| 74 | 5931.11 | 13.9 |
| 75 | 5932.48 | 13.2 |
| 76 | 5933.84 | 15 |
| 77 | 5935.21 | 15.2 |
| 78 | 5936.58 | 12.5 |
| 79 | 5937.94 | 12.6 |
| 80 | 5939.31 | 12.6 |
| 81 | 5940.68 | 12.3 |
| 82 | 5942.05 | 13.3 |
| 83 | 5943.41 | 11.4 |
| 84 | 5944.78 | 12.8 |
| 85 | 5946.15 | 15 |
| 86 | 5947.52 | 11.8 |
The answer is 0.54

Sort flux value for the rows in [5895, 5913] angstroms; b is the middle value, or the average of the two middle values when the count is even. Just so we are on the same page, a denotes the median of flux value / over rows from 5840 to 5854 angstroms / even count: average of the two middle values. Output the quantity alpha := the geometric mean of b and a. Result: 12.5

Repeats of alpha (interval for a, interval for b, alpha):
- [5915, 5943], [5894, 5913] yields 12.4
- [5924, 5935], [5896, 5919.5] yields 12.2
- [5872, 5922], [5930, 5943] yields 12.8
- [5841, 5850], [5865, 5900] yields 12.9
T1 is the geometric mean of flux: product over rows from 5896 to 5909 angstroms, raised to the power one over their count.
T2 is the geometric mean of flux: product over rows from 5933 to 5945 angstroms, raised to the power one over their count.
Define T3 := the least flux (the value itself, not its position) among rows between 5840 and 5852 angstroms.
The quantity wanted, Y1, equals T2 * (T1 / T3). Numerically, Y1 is 13.3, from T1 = 12.3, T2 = 13.0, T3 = 12.1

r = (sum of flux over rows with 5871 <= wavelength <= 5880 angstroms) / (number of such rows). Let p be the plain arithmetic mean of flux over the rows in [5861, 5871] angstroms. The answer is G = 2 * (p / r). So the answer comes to 2.12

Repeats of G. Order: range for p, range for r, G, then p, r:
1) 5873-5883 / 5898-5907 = 2.15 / 12.9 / 12.0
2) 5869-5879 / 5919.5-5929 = 2.09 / 13.2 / 12.6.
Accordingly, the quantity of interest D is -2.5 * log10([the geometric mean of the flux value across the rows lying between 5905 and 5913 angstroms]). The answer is -2.78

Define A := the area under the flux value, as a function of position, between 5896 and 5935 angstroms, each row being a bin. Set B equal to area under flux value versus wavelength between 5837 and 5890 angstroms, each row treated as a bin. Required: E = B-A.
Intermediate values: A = 492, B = 698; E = 206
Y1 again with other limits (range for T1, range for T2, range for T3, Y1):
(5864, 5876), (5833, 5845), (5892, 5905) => 16.8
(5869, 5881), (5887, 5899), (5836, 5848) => 13.1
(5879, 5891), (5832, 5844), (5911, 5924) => 14.5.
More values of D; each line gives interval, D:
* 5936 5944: -2.74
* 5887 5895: -2.68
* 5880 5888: -2.79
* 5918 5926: -2.76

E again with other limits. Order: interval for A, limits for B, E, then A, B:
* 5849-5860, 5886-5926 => 350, 141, 491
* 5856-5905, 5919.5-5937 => -396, 625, 229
